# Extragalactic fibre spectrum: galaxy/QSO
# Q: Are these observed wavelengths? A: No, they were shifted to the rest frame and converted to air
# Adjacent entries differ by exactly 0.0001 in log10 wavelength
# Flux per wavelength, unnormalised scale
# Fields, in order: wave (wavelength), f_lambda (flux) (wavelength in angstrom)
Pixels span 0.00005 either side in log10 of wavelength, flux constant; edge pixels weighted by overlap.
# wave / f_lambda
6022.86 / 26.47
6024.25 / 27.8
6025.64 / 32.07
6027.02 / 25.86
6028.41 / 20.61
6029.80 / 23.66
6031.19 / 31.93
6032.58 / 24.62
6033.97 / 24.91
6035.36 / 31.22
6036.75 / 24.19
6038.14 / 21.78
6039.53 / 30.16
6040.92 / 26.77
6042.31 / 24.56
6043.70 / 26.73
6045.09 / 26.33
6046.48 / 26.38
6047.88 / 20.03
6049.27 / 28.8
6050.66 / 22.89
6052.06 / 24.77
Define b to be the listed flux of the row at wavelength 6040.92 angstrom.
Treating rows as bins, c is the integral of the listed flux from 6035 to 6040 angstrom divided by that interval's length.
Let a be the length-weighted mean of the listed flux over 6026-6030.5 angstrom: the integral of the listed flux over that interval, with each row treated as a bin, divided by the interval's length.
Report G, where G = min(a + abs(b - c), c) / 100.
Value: 0.244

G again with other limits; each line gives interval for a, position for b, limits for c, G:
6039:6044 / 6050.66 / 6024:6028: 0.281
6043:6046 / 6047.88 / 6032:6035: 0.255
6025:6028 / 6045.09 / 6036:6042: 0.257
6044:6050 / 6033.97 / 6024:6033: 0.267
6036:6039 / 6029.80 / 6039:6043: 0.269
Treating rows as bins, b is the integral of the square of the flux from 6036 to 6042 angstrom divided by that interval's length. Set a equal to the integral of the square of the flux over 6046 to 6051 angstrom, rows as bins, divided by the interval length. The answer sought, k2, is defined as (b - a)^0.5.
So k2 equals 7.4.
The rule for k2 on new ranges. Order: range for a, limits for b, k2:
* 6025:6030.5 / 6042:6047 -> 3.9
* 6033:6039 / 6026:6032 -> 4.4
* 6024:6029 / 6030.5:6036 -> 8.8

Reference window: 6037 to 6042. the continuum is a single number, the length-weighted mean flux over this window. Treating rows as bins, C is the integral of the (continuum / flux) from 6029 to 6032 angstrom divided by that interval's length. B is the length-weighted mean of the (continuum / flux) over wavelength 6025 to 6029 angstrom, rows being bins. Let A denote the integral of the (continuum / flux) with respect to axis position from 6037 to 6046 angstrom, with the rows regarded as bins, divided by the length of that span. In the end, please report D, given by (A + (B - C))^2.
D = 1.13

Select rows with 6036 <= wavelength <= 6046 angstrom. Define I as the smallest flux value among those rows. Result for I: 21.78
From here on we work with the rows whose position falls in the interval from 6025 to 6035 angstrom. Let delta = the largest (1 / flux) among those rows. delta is 0.049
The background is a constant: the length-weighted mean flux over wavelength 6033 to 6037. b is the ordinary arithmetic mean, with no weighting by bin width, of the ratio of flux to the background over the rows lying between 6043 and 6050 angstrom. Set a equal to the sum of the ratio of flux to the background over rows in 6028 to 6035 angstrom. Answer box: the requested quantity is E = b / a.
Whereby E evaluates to 0.204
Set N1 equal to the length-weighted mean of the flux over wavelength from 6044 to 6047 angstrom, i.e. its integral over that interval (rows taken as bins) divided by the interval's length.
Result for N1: 26.4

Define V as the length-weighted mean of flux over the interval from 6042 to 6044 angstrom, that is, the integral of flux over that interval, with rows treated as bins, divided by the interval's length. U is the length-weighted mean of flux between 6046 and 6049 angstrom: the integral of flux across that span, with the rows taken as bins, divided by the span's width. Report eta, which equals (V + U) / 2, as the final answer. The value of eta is 24.7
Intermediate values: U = 23.7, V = 25.7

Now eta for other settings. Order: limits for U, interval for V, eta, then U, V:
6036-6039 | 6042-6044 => 24.6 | 23.5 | 25.7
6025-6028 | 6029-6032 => 27.8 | 28.2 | 27.4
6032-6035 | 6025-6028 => 26.8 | 25.5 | 28.2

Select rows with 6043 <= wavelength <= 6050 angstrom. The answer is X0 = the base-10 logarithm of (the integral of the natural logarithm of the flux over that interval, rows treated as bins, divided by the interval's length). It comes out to 0.510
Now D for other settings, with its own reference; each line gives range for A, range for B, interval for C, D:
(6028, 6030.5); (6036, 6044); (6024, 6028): 1.56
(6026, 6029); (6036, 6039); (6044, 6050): 1.36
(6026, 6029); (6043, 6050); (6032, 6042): 1.25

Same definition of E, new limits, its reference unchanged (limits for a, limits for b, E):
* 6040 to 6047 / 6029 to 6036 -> 0.209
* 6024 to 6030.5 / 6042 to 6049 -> 0.191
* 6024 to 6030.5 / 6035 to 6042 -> 0.206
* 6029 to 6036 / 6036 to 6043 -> 0.187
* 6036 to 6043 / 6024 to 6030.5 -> 0.204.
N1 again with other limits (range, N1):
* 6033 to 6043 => 26.2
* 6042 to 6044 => 25.7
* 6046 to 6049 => 23.7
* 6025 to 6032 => 26.8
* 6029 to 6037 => 26.8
